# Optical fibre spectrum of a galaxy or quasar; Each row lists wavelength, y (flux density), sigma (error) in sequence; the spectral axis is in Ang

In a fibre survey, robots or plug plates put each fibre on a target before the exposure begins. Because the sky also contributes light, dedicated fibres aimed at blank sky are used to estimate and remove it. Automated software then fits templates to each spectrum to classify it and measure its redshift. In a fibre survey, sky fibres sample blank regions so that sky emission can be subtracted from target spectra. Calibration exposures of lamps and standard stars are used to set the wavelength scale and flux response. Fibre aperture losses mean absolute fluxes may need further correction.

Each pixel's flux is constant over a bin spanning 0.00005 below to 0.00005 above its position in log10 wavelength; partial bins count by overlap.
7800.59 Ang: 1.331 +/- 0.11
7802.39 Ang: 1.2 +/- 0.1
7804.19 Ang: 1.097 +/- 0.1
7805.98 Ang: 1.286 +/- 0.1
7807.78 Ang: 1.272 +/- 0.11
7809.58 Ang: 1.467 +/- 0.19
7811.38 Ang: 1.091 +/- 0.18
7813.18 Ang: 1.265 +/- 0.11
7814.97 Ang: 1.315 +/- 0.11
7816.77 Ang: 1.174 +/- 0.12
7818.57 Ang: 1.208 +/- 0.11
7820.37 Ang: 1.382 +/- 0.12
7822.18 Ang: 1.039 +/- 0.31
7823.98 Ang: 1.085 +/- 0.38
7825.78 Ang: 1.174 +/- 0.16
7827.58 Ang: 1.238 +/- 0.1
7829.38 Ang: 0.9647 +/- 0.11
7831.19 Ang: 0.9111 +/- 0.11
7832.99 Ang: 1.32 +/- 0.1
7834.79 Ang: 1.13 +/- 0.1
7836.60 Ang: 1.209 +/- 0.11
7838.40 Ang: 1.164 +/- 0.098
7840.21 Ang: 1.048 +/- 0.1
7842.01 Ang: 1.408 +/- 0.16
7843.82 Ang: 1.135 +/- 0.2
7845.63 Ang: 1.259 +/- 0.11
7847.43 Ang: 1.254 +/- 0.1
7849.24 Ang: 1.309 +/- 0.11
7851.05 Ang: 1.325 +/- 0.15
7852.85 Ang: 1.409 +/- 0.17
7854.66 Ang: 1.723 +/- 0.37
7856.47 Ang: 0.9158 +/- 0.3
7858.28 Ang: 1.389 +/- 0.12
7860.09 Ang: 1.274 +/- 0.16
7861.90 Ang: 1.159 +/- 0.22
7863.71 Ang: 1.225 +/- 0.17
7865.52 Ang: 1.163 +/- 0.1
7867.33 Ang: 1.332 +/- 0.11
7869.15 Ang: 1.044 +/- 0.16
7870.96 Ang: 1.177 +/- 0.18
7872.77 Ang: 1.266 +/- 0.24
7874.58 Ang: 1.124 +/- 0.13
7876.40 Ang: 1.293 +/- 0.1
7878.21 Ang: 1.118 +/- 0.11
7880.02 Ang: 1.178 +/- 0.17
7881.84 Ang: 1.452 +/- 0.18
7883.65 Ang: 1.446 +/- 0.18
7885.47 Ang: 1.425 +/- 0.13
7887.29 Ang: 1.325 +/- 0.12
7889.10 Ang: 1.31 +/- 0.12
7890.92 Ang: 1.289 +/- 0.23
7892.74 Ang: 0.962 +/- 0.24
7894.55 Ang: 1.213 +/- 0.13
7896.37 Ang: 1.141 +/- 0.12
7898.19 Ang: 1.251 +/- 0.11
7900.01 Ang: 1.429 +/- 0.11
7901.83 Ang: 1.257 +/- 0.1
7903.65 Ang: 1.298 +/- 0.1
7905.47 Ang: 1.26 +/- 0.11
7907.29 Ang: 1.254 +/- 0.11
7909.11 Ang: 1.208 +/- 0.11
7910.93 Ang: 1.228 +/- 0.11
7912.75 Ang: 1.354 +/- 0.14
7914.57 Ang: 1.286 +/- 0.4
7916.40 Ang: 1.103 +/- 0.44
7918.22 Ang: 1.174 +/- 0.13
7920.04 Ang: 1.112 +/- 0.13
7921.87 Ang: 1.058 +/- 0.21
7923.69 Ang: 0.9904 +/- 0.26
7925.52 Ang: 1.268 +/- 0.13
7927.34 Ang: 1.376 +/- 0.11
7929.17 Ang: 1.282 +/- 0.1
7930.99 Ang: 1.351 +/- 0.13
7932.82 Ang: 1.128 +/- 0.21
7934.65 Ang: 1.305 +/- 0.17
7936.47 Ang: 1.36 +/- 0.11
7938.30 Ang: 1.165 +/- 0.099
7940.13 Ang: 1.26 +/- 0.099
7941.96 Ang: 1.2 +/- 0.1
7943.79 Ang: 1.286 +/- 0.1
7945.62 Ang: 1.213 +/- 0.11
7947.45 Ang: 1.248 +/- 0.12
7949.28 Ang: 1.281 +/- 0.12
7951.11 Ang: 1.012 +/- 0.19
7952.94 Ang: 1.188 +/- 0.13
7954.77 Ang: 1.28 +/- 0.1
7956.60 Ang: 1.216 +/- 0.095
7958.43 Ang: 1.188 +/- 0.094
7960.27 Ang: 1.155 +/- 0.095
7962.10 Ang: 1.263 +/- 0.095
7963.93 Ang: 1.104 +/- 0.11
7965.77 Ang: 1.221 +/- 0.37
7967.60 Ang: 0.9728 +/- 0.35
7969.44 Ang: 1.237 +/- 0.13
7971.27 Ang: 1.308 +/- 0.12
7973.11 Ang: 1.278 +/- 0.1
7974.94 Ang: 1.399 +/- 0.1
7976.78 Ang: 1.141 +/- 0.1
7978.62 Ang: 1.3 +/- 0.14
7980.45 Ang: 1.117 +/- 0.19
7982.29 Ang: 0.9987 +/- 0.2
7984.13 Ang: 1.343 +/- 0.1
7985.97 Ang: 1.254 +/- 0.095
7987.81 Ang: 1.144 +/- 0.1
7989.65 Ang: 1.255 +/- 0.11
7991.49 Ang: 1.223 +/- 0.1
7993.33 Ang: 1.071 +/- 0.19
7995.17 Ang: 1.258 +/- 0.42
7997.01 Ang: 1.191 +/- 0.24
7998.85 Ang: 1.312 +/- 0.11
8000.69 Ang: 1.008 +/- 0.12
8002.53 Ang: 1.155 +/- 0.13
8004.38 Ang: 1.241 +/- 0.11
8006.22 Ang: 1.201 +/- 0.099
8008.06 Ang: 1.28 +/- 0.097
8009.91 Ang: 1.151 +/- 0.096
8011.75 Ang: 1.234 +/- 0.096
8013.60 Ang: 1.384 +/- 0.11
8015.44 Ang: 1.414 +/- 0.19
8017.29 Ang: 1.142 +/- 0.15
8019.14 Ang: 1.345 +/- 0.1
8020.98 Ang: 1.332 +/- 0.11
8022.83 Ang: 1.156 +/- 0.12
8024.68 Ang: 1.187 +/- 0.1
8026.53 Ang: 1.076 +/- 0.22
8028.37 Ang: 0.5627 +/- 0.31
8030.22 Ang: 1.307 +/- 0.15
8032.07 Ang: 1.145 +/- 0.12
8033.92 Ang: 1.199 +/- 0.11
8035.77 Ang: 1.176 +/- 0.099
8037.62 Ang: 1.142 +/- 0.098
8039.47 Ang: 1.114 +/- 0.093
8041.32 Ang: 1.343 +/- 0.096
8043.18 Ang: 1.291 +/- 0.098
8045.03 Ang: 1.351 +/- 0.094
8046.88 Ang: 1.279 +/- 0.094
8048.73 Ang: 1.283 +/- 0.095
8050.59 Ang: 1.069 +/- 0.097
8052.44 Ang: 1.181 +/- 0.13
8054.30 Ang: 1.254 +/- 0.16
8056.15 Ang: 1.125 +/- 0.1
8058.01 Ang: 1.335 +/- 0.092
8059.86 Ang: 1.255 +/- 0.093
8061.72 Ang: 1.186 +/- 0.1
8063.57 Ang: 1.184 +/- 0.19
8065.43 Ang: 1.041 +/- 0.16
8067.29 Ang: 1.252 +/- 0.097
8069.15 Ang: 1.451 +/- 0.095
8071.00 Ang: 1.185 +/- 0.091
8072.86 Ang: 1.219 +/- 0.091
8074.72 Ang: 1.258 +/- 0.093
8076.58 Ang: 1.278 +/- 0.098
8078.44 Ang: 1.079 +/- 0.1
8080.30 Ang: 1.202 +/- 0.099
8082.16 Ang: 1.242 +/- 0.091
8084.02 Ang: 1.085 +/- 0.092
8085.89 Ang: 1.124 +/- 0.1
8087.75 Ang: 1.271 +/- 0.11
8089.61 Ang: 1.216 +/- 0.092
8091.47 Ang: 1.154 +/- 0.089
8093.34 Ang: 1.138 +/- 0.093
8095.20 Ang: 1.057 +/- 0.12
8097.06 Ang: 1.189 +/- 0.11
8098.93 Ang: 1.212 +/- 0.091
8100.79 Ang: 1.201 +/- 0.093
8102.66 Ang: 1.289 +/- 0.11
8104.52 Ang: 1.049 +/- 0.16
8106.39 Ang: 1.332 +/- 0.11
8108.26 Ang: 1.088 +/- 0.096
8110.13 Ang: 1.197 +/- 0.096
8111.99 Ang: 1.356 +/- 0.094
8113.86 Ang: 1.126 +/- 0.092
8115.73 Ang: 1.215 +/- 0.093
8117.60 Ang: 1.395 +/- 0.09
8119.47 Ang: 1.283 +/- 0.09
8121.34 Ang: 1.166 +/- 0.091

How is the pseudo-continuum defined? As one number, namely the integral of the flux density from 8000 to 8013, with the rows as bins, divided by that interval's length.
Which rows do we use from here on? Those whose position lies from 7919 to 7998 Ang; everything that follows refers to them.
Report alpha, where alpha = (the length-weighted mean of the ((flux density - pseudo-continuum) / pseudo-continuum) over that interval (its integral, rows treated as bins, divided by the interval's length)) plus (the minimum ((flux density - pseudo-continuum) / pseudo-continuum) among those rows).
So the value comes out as -0.17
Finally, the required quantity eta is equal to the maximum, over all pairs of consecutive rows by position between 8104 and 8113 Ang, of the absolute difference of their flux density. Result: 0.28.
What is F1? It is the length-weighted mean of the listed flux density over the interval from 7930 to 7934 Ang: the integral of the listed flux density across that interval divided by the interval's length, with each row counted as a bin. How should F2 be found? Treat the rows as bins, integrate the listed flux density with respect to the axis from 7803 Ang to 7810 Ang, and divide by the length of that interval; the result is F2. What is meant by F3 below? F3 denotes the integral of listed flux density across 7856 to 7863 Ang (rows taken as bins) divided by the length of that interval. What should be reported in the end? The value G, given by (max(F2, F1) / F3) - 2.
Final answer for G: -0.95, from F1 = 1.24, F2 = 1.26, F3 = 1.20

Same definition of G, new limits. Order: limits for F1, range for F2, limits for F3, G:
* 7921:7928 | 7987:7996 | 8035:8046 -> -1.04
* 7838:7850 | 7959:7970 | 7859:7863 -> -1.00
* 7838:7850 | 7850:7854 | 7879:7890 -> -0.97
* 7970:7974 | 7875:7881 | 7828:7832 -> -0.68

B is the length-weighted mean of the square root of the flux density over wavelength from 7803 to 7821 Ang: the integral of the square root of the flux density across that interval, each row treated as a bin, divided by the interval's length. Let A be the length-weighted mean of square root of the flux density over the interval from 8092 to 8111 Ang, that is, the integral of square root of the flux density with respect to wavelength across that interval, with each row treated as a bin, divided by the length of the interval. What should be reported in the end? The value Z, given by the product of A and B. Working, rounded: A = 1.08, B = 1.12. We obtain 1.21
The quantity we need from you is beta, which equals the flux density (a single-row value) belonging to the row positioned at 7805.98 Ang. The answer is 1.286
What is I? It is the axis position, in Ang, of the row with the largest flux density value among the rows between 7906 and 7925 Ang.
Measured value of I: 7912.75 Ang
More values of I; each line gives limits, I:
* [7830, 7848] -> 7842.01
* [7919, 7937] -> 7927.34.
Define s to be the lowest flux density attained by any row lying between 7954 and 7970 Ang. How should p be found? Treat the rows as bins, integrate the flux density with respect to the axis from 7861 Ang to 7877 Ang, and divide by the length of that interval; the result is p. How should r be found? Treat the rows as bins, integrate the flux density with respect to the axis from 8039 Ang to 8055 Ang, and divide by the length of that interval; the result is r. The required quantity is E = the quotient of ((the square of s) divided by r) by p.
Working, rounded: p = 1.20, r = 1.24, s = 0.9728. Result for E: 0.64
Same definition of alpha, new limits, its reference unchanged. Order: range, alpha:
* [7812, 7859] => -0.21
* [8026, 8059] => -0.53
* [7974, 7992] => -0.14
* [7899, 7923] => -0.08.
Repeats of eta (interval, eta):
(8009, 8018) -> 0.27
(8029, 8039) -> 0.16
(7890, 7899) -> 0.33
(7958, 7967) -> 0.16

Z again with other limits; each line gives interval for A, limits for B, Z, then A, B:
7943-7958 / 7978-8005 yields 1.20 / 1.10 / 1.09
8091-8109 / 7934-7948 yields 1.21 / 1.08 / 1.12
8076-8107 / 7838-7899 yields 1.21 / 1.09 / 1.12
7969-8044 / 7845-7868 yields 1.24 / 1.10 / 1.13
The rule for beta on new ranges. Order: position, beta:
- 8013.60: 1.384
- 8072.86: 1.219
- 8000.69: 1.008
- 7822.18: 1.039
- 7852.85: 1.409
